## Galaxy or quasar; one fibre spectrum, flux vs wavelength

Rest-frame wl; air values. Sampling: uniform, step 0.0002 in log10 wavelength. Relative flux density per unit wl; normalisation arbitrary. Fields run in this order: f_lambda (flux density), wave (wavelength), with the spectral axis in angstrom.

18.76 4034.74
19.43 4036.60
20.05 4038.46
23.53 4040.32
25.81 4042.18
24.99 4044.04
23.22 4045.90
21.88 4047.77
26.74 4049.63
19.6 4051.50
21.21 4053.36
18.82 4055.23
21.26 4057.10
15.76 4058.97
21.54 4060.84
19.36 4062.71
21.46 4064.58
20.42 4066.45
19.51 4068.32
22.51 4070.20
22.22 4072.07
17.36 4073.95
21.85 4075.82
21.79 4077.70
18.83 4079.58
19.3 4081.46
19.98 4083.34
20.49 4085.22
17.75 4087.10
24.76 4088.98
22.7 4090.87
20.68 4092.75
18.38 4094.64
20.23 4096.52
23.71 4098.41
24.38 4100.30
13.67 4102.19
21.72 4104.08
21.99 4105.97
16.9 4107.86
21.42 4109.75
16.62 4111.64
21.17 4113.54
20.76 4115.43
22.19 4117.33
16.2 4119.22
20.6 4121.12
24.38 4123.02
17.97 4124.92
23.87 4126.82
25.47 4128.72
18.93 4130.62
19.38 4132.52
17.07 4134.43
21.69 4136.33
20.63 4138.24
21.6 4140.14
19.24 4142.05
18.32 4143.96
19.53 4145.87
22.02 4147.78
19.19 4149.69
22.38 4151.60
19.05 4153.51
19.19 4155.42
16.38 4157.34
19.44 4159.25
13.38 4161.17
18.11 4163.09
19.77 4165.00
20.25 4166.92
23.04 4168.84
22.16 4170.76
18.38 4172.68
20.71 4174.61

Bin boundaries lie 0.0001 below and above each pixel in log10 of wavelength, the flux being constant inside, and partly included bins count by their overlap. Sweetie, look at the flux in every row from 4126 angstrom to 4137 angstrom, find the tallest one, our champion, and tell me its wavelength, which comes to 4128.72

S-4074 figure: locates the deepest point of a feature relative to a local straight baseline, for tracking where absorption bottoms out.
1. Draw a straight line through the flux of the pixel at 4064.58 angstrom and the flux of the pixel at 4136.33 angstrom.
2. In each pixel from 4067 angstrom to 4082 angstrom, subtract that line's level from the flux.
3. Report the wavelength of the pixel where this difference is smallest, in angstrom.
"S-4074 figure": 4073.95 angstrom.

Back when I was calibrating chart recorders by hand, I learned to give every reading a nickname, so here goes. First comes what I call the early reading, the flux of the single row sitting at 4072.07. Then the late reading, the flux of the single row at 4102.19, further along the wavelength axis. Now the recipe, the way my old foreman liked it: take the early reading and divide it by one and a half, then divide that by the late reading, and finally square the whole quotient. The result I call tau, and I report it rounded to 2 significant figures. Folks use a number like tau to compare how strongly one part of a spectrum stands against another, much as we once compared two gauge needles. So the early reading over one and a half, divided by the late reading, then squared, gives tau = 1.2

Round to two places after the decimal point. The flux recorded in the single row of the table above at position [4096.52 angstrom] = 20.23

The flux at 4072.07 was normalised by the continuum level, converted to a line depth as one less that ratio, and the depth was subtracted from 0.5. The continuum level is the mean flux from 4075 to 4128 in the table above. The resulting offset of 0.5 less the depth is 0.58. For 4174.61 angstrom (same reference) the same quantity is 0.51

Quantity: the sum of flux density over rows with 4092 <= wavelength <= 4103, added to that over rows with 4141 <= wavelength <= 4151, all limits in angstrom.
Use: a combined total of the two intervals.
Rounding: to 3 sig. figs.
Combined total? 219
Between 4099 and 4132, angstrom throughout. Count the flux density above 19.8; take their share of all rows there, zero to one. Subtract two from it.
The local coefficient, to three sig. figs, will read -1.35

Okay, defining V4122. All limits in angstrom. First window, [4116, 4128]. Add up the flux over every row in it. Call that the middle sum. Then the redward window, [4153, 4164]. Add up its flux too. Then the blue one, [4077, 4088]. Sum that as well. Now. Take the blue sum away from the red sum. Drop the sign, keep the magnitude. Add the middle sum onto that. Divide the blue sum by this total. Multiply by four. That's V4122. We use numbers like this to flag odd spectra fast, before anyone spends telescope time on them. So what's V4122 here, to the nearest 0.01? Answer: 3.43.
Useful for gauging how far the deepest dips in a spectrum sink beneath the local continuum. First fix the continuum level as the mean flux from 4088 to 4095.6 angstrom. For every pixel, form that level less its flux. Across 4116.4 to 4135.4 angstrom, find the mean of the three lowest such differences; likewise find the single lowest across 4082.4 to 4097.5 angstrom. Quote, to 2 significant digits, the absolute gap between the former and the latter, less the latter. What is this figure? 3.3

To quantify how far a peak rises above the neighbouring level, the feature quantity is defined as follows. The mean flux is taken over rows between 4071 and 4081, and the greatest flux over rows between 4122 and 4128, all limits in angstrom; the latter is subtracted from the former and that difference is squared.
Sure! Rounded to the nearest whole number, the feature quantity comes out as 16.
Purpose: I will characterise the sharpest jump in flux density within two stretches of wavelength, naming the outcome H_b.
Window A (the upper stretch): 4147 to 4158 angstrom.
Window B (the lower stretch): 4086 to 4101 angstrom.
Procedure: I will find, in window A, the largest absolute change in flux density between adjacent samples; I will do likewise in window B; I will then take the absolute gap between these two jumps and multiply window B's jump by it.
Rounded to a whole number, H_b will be 26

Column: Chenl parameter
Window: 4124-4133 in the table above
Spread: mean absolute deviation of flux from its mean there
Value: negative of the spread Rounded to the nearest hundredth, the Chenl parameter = -2.84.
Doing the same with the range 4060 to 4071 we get -1.04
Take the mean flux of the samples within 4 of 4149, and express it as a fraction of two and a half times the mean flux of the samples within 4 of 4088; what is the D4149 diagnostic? 0.388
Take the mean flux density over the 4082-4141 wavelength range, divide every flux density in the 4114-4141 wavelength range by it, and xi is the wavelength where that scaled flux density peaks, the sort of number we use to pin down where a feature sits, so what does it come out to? 4128.72 angstrom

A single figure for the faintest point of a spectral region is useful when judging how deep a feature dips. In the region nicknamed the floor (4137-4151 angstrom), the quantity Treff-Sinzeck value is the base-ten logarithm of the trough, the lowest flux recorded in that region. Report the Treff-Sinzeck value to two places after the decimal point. 1.26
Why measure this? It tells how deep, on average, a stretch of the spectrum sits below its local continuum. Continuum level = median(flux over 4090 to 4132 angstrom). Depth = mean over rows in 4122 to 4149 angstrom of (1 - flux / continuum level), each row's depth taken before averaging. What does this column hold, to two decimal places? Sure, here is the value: 0.01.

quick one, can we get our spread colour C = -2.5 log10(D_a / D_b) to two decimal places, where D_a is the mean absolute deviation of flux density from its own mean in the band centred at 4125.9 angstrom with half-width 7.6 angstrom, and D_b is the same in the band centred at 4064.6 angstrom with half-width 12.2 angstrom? -0.60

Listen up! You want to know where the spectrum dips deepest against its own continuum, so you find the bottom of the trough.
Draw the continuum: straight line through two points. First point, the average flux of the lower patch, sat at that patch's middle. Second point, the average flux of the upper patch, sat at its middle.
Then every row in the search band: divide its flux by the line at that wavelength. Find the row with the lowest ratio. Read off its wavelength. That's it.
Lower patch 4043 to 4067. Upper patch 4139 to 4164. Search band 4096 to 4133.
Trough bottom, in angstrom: 4102.19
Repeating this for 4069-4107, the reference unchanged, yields 4102.19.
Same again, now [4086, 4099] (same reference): 4087.10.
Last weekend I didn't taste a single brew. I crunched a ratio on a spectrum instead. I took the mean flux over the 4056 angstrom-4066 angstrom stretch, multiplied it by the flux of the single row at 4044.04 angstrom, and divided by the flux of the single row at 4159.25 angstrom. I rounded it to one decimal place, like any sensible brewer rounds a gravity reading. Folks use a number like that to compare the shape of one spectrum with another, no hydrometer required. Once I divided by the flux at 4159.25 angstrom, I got 25.6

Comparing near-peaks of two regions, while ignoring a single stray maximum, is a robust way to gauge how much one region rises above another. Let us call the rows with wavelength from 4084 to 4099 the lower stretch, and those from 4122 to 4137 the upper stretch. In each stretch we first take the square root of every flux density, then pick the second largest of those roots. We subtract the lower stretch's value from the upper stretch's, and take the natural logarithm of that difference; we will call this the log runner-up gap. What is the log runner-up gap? -2.7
